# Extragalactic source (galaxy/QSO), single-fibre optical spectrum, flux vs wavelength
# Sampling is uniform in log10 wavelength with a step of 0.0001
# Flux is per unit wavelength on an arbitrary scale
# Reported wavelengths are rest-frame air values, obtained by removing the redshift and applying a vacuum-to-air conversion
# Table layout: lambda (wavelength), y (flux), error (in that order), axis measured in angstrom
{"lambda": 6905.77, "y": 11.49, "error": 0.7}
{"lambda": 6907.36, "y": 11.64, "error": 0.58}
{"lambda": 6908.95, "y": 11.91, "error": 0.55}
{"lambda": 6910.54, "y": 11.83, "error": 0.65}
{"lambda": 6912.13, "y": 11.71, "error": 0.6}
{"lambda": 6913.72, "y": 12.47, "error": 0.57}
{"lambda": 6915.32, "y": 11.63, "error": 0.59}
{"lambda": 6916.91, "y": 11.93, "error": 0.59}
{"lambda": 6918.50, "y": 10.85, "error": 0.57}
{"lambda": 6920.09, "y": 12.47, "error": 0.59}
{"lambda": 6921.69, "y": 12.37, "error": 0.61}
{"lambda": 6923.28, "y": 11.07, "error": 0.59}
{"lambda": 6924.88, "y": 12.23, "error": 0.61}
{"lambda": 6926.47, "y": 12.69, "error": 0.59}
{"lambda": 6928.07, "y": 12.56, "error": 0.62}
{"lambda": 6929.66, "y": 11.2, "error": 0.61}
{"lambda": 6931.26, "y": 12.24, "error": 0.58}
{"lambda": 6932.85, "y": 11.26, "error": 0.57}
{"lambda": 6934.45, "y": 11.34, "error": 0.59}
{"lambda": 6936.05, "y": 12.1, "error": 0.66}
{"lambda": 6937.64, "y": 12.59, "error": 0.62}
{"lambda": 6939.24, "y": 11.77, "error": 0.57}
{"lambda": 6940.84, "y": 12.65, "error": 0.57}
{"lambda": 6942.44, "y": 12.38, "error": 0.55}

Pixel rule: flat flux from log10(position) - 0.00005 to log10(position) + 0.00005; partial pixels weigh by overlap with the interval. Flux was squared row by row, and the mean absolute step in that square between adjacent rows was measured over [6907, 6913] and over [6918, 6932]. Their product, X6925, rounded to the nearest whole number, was 78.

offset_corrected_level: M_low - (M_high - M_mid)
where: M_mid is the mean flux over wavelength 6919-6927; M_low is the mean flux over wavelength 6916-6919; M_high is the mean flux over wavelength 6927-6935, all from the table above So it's 11.8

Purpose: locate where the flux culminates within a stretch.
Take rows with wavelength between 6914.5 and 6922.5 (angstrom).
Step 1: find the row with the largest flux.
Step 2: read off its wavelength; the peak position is 6920.09 angstrom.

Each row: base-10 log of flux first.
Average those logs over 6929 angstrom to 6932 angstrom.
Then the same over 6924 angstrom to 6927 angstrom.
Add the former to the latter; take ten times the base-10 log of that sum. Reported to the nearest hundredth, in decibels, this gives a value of 3.35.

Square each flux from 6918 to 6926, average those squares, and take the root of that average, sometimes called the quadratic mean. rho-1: 11.8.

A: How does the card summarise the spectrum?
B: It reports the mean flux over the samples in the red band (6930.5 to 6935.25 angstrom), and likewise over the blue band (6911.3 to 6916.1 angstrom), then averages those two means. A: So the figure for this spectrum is 11.8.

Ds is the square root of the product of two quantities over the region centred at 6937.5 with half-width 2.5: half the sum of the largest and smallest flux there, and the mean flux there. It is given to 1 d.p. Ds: 12.2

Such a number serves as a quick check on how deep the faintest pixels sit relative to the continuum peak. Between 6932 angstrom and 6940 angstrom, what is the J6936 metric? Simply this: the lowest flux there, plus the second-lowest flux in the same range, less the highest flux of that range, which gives 10.01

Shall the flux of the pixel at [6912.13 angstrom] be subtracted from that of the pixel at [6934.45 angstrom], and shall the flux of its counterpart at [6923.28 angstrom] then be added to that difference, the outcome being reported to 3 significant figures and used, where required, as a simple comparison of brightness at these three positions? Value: 10.7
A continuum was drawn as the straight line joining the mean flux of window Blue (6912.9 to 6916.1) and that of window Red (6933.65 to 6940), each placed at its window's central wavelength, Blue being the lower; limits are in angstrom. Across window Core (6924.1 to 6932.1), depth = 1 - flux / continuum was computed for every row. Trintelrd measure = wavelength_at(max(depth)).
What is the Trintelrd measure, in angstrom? 6929.66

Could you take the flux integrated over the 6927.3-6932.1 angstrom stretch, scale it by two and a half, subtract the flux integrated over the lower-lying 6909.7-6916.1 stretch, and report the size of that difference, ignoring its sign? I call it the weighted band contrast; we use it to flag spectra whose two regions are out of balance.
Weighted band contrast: 68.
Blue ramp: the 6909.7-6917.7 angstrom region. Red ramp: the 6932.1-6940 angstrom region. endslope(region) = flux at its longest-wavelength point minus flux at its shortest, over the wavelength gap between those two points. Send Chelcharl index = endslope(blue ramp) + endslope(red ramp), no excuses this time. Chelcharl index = 0.10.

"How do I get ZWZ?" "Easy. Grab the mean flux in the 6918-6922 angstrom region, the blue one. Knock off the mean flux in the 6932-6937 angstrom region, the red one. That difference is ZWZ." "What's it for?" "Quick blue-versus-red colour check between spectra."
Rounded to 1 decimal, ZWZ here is 0.3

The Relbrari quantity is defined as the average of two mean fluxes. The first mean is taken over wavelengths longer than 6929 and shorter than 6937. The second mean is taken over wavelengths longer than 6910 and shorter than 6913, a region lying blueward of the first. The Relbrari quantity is 11.7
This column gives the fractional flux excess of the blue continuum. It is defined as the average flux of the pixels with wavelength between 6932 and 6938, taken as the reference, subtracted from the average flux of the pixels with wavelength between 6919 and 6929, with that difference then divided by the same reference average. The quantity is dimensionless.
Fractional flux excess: 0.03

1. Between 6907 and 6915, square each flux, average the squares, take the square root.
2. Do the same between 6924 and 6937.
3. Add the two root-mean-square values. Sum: 23.9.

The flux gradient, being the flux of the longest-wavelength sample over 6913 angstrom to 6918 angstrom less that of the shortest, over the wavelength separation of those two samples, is -0.17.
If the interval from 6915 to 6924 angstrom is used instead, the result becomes -0.07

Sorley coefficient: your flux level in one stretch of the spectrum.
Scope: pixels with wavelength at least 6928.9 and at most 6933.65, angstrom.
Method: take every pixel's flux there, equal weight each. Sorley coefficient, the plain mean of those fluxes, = 11.6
